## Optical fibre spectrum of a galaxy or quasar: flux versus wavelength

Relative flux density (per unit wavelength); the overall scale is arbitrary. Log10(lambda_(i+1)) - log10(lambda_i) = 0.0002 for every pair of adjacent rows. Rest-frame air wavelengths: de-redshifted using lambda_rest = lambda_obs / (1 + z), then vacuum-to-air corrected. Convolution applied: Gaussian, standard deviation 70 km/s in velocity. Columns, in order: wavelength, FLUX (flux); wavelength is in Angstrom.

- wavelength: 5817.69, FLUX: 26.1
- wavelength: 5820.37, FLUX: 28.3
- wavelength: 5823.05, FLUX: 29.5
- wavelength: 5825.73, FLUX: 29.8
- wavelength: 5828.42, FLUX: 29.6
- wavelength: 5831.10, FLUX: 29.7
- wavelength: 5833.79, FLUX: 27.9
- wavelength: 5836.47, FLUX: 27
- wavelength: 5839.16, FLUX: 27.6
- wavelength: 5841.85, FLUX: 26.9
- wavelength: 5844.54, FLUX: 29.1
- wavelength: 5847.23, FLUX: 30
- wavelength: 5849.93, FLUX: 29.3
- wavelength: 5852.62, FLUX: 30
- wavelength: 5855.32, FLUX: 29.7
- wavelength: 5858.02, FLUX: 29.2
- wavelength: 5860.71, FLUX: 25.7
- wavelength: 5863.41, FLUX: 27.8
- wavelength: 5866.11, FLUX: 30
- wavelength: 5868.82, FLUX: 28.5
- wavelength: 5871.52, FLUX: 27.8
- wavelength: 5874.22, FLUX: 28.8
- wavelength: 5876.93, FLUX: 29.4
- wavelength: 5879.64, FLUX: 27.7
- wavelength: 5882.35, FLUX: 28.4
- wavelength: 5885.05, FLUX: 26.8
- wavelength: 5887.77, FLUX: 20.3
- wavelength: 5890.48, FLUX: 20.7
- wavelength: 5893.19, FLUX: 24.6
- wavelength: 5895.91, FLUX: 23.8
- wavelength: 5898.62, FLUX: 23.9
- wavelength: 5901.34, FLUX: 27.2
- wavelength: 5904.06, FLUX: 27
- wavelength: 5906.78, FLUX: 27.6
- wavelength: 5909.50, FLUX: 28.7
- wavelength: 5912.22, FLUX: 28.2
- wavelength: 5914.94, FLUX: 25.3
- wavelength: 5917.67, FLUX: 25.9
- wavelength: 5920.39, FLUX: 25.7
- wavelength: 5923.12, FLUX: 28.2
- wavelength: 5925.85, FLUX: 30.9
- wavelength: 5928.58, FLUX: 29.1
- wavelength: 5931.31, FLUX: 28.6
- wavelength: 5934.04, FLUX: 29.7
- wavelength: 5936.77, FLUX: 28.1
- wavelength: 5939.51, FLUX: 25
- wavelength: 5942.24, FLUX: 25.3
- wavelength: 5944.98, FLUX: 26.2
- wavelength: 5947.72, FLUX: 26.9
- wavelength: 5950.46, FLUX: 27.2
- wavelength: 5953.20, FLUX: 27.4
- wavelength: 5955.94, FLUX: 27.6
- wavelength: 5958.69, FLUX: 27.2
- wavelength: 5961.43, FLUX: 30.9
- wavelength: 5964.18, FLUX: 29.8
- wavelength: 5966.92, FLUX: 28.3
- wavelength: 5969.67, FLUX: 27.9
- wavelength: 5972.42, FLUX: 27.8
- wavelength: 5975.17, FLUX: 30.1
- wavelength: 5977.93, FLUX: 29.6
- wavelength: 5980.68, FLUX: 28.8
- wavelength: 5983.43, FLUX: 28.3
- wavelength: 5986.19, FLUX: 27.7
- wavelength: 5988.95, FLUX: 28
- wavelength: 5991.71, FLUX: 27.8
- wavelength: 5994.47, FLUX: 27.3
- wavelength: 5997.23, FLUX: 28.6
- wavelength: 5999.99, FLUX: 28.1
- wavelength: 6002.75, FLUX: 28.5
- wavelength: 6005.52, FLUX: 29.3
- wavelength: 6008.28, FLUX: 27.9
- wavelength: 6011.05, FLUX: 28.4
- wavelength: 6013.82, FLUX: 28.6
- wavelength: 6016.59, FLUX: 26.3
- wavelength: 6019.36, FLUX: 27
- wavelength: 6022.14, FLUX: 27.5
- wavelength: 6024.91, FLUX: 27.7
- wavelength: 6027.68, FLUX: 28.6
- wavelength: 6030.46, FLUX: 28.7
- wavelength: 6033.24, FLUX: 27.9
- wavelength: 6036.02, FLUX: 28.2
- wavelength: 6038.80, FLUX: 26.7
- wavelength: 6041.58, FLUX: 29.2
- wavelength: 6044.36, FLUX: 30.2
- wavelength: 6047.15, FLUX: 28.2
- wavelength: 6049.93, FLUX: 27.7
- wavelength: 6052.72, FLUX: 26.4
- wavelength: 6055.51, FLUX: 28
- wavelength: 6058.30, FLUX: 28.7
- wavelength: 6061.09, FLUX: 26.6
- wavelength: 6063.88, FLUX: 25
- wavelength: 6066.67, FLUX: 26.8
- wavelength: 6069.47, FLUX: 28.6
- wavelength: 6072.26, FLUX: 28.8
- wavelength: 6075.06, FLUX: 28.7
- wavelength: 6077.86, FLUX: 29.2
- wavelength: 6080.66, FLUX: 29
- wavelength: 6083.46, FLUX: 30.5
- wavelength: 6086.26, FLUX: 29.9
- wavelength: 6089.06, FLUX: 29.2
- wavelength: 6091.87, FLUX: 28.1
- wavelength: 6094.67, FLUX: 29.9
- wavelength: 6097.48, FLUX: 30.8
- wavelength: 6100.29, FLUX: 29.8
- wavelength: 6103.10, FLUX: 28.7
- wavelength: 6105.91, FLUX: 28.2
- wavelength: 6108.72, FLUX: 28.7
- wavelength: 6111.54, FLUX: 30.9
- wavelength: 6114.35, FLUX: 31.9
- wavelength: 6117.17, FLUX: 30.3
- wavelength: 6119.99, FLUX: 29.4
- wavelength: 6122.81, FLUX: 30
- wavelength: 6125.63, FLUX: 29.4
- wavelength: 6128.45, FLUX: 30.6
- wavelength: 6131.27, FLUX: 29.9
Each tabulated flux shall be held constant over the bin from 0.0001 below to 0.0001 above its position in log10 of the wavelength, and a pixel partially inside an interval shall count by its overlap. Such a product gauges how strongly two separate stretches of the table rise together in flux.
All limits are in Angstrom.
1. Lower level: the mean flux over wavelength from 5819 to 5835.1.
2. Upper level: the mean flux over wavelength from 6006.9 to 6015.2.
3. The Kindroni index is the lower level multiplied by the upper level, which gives 824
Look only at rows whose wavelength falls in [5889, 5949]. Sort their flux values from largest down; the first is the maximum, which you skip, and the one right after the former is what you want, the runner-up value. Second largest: 29.7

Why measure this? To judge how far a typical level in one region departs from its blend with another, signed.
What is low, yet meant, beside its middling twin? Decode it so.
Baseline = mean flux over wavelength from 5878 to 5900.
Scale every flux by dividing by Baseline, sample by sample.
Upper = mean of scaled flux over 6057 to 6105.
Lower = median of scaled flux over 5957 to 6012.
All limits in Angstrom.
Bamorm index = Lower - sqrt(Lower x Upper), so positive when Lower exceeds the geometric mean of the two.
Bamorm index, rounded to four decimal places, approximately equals -0.0086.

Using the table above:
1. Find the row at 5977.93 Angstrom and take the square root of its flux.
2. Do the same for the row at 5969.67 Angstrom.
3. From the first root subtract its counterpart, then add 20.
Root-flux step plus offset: 20.16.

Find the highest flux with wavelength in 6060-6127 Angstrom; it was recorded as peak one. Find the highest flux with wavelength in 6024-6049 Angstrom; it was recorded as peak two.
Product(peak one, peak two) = 963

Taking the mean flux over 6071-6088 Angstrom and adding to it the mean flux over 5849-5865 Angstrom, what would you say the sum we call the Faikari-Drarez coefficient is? 58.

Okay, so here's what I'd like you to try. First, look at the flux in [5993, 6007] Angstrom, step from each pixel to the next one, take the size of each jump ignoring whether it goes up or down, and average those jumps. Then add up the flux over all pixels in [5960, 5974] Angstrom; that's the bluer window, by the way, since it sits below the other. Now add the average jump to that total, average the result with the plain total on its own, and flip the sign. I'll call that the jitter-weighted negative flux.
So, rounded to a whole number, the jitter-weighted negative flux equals -145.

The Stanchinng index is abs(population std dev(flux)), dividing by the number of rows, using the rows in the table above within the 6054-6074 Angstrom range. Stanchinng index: 1.32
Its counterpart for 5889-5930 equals 2.48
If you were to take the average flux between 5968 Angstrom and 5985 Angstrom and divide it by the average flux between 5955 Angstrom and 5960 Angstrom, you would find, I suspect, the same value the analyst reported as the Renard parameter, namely 1.05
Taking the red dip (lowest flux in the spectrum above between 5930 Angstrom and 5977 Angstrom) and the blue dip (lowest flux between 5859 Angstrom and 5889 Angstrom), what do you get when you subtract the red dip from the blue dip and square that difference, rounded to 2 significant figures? 22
